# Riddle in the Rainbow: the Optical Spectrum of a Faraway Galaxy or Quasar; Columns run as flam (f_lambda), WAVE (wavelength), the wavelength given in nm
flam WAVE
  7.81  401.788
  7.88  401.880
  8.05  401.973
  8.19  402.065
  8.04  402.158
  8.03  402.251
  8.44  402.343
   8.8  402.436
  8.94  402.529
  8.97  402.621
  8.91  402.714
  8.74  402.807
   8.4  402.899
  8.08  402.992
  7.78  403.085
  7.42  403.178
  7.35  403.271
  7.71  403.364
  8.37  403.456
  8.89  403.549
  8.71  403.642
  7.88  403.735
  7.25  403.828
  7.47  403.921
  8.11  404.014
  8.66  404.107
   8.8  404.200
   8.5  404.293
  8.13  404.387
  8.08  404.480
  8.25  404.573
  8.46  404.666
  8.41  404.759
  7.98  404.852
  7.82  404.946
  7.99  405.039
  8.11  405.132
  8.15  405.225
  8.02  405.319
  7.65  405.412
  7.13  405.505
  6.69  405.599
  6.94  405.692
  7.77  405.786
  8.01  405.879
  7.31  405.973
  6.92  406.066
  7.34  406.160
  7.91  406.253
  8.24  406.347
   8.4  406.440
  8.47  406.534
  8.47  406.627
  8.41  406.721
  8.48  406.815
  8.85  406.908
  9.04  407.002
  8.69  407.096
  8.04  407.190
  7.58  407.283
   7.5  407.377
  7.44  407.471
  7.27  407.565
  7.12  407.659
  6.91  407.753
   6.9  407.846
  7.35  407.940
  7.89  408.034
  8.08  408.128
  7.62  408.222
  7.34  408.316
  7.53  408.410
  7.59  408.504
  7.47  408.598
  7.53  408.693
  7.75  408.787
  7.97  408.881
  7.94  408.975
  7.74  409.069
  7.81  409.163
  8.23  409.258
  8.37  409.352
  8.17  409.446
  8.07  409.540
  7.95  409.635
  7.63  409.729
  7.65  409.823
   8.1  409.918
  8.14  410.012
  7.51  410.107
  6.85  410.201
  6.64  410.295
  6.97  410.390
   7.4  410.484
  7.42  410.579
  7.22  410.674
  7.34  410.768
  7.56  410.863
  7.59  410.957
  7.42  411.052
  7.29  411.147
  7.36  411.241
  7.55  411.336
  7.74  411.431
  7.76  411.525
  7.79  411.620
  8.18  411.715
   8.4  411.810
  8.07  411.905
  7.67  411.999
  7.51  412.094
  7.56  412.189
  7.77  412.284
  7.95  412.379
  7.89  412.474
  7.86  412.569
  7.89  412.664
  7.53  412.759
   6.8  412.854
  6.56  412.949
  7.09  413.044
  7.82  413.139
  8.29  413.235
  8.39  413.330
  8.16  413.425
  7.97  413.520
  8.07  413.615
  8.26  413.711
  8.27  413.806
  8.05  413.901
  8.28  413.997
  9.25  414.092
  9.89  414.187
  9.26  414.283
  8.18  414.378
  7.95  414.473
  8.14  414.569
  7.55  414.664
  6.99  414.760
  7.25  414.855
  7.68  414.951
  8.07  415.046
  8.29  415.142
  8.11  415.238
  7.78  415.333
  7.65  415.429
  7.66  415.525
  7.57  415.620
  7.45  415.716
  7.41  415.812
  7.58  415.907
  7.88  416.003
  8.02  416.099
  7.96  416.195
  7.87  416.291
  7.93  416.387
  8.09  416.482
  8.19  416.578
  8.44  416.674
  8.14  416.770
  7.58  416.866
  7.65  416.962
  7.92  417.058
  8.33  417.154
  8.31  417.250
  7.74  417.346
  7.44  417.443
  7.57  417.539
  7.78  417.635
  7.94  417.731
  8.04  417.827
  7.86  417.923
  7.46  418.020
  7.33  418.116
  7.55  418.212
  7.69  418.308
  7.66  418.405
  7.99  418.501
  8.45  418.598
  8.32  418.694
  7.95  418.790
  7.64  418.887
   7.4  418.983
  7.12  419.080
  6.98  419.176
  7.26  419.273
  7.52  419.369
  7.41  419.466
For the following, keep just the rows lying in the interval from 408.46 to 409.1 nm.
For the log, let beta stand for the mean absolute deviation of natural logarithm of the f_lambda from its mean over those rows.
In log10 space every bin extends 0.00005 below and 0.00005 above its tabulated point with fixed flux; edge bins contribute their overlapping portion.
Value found 0.02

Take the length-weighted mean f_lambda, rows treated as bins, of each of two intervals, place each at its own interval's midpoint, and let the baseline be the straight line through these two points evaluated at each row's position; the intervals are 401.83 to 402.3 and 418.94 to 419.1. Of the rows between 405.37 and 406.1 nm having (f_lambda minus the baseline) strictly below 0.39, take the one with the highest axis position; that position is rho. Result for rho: 406.066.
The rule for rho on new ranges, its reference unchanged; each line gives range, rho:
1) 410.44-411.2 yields 411.147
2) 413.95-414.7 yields 414.664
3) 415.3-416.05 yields 415.907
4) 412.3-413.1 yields 413.044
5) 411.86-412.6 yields 412.569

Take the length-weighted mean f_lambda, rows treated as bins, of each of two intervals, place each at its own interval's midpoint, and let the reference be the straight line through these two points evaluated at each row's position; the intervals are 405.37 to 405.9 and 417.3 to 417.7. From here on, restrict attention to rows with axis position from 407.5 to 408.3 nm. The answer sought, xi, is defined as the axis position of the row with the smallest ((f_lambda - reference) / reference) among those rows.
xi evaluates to 407.846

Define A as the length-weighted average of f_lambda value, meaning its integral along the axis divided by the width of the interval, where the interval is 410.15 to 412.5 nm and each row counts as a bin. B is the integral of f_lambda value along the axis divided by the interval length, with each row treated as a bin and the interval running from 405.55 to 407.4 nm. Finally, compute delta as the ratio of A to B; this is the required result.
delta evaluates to 0.95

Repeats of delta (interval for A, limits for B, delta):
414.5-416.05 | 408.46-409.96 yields 0.98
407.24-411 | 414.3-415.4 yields 0.96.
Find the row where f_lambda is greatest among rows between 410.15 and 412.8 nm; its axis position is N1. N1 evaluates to 411.810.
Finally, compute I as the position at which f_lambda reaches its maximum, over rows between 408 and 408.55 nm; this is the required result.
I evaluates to 408.128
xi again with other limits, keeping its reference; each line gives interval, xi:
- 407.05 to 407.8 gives 407.753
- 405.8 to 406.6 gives 406.066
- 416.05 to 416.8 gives 416.291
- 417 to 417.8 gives 417.443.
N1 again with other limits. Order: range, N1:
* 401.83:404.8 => 402.621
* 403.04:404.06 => 403.549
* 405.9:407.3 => 407.002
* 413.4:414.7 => 414.187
